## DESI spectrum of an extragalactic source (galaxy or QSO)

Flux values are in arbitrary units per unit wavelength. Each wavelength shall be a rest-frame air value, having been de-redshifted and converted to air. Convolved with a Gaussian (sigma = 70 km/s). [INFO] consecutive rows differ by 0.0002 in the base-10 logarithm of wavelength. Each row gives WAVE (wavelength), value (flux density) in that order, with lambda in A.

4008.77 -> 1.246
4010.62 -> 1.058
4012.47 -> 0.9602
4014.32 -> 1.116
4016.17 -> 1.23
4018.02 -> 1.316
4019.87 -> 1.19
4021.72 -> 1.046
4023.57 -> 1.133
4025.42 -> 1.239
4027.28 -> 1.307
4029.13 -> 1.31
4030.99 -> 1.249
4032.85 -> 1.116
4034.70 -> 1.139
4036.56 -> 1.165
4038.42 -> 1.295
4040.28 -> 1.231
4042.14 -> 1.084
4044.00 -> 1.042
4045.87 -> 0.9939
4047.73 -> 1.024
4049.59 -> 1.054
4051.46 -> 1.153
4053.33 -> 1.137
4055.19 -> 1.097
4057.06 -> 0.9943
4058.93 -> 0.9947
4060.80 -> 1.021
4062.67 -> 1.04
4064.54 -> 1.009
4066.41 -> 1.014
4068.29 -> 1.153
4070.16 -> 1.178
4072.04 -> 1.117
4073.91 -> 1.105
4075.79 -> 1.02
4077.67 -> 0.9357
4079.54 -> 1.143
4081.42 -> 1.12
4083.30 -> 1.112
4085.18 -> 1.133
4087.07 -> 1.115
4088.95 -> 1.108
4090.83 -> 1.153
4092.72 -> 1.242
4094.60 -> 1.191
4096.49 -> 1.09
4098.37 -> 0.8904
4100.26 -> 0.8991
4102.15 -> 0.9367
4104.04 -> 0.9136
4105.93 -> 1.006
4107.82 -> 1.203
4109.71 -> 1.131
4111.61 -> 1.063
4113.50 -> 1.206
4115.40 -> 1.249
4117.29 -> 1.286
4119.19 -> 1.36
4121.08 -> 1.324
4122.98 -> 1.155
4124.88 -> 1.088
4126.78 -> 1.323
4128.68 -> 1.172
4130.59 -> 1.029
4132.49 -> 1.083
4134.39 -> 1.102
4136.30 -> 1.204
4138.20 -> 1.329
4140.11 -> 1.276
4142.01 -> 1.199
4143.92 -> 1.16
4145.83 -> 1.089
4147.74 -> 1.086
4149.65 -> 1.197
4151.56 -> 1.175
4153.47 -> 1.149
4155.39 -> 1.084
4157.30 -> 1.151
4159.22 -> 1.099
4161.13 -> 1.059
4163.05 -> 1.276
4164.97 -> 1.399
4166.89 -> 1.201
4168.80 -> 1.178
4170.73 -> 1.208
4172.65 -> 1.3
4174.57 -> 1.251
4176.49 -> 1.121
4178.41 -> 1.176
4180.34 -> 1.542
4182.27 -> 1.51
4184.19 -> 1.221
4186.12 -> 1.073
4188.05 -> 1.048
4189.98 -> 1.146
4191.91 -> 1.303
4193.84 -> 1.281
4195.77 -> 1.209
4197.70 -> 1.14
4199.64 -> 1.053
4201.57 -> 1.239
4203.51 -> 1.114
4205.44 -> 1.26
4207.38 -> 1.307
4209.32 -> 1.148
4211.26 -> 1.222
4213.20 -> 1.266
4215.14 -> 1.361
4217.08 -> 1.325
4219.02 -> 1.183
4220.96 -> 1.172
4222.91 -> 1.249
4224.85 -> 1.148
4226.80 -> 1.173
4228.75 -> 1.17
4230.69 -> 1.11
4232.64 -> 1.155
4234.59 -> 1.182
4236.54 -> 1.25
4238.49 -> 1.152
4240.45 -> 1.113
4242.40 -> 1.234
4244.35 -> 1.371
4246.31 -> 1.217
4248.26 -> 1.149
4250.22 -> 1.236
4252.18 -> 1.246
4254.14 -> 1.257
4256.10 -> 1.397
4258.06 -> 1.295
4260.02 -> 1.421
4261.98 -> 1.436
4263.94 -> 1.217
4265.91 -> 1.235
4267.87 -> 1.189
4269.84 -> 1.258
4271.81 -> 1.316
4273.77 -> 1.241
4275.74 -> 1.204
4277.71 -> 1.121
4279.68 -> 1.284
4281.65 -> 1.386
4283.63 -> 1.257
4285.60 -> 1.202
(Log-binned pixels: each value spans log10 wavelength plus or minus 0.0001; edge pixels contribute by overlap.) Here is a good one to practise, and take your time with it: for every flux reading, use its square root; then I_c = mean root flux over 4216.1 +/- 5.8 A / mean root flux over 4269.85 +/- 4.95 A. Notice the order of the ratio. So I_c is 1.00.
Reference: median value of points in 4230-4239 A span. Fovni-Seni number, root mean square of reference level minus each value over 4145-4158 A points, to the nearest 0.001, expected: 0.048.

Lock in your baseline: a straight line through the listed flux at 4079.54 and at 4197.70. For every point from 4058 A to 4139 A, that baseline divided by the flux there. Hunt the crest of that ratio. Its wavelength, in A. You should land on 4098.37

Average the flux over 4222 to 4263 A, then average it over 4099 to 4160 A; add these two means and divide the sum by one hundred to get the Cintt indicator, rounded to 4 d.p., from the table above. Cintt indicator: 0.0238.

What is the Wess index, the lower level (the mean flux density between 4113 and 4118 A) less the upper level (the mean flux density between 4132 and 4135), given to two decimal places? 0.15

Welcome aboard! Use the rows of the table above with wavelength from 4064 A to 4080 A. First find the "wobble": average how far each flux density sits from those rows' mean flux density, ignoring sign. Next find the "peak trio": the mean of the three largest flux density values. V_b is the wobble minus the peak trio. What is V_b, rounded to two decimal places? -1.09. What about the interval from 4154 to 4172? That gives -1.22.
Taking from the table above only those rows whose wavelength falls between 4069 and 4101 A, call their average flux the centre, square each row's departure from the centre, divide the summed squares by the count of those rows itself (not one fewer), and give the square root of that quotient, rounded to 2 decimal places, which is 0.10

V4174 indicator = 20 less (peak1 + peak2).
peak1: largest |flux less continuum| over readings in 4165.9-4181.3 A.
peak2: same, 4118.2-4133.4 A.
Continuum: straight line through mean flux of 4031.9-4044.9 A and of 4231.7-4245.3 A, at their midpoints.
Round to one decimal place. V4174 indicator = 19.5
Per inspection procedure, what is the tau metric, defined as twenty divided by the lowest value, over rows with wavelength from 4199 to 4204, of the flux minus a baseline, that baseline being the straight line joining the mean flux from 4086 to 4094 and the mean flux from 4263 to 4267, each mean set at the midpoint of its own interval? -137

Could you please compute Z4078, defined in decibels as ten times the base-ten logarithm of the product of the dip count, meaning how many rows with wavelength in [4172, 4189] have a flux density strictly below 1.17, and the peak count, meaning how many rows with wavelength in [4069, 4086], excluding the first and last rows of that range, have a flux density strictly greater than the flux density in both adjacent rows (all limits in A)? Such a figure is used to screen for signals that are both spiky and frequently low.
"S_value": 5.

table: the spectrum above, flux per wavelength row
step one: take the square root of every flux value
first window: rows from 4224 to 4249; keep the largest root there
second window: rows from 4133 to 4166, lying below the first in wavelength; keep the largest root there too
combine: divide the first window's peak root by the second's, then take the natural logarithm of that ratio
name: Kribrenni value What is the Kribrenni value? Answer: -0.01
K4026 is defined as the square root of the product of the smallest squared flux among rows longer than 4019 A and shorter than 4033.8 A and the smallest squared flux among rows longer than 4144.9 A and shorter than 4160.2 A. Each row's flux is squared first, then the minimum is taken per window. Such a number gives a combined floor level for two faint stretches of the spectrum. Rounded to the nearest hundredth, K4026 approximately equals 1.13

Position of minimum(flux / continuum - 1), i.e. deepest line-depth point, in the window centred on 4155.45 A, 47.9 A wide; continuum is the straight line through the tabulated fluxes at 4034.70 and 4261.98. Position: 4161.13 A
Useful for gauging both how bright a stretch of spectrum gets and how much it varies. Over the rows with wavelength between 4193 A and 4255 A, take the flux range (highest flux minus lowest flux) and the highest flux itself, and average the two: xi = 0.84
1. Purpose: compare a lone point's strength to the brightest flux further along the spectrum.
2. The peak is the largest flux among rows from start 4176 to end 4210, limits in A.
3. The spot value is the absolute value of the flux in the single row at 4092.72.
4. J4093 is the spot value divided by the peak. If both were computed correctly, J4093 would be 0.81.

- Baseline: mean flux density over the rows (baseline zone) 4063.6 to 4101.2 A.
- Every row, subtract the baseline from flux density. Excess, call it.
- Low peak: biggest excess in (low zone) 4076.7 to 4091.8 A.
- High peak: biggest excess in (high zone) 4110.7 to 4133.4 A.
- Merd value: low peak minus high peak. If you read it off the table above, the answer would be -0.21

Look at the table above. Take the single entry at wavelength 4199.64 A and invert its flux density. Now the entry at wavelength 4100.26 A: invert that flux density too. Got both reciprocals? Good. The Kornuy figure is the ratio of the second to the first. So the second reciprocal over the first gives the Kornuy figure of 1.17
